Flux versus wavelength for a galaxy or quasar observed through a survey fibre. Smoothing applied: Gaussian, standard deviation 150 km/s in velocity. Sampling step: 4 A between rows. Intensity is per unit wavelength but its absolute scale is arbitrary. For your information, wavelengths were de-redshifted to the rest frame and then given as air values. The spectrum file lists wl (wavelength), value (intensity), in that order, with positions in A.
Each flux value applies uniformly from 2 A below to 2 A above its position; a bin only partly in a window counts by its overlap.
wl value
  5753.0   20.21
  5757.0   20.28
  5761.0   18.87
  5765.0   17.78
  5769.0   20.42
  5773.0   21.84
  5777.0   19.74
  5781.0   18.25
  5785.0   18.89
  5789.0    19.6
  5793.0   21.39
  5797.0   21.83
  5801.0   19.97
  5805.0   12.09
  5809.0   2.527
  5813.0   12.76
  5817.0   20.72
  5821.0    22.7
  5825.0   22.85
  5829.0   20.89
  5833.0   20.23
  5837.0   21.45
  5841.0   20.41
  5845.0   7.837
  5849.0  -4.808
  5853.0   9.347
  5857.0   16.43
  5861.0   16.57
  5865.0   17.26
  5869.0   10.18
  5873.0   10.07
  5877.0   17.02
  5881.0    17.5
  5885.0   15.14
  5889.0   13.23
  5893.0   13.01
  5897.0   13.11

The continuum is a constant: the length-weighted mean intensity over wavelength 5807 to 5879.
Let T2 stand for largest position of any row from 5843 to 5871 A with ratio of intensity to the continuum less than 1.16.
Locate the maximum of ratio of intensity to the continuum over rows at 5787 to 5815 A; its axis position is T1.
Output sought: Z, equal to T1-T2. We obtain -72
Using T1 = 5797.0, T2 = 5869.0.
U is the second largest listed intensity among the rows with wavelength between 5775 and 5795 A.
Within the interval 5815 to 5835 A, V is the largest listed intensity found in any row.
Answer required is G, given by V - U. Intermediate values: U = 19.74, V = 22.85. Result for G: 3.1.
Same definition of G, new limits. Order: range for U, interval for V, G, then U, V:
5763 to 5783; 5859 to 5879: -3.2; 20.42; 17.26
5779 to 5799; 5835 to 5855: 0.1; 21.39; 21.45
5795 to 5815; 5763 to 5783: 1.9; 19.97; 21.84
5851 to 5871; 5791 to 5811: 5.3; 16.57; 21.83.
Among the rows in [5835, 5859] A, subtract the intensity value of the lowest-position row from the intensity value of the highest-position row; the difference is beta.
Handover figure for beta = -5.0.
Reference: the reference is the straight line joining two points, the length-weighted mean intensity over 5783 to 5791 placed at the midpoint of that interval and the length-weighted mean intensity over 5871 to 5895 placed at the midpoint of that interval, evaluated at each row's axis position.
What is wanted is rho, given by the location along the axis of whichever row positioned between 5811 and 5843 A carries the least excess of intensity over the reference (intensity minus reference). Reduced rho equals 5813.0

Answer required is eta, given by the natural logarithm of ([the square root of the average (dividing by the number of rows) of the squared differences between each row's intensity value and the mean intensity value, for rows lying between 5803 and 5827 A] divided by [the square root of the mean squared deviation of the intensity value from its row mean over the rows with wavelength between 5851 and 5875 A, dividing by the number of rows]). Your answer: 0.7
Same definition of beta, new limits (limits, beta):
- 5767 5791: -0.8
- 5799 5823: 2.7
